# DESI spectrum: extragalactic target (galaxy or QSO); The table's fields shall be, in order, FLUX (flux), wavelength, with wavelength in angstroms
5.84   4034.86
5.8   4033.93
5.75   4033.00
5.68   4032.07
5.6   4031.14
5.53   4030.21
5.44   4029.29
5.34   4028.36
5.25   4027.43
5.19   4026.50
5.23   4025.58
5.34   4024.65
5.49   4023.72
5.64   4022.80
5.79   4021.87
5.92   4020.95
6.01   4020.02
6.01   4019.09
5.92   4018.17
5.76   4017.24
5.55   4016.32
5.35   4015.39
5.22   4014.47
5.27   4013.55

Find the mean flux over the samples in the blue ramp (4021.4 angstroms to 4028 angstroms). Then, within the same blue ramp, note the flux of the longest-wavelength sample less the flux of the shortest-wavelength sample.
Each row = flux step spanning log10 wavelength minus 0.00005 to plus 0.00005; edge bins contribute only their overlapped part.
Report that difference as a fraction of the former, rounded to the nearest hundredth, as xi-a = -0.10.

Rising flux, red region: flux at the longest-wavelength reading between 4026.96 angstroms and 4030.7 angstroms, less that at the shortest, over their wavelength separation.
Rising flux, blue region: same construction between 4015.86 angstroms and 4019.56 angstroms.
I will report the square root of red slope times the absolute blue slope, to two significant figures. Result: 0.13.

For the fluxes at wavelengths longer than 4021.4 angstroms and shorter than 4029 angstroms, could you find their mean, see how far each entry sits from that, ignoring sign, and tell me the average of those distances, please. 0.17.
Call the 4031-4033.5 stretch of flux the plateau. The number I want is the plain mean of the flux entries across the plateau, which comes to 5.68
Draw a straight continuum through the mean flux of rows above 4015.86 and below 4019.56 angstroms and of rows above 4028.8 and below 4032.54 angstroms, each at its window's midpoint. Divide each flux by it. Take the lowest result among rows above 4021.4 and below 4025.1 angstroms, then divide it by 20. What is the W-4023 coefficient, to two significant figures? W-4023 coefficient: 0.047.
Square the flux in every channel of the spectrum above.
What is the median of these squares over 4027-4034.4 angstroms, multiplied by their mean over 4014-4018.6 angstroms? 959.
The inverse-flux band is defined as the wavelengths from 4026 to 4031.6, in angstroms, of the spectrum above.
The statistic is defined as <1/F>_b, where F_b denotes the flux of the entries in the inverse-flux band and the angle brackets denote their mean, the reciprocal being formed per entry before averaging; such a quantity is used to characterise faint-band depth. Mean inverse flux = 0.186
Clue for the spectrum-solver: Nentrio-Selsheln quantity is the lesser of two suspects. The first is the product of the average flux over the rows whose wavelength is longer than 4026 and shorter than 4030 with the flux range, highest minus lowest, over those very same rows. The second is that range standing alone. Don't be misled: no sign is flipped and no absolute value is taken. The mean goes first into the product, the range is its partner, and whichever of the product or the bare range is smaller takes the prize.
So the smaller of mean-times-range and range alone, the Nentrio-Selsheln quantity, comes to 0.25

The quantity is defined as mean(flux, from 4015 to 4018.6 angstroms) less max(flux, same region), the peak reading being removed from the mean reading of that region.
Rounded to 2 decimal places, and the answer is -0.28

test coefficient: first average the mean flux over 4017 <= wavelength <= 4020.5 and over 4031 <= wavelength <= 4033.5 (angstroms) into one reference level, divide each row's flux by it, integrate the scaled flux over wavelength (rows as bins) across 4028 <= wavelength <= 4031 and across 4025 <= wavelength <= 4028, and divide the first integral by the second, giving 1.04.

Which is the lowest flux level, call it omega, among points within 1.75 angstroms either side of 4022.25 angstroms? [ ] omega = 5.49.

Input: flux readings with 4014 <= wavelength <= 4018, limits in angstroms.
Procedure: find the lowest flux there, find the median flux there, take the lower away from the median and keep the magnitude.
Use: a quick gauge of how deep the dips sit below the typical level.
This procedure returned 0.23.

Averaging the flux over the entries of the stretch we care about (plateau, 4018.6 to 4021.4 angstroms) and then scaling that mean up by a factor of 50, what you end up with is 299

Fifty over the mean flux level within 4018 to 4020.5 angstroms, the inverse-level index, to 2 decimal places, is 8.36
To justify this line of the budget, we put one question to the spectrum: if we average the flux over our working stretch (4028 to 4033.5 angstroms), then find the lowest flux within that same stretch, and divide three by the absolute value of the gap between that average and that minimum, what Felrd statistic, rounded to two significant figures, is 14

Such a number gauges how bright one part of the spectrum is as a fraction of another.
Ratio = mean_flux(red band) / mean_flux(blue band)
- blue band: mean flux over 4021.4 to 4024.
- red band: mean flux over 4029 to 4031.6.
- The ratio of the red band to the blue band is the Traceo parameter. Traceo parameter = 0.98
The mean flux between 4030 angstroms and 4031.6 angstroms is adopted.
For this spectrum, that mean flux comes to 5.6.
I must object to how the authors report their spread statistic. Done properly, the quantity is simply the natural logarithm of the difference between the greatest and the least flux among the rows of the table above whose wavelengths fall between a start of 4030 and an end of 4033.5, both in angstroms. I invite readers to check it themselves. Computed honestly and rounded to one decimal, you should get -1.5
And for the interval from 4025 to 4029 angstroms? -1.9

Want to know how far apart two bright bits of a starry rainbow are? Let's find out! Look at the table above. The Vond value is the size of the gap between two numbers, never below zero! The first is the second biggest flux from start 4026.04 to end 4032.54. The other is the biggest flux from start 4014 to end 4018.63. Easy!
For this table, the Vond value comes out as 0.32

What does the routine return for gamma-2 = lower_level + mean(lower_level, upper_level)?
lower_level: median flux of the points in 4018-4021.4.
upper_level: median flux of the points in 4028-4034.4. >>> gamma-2 11.7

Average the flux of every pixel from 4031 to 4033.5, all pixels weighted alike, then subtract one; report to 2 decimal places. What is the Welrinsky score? 4.68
